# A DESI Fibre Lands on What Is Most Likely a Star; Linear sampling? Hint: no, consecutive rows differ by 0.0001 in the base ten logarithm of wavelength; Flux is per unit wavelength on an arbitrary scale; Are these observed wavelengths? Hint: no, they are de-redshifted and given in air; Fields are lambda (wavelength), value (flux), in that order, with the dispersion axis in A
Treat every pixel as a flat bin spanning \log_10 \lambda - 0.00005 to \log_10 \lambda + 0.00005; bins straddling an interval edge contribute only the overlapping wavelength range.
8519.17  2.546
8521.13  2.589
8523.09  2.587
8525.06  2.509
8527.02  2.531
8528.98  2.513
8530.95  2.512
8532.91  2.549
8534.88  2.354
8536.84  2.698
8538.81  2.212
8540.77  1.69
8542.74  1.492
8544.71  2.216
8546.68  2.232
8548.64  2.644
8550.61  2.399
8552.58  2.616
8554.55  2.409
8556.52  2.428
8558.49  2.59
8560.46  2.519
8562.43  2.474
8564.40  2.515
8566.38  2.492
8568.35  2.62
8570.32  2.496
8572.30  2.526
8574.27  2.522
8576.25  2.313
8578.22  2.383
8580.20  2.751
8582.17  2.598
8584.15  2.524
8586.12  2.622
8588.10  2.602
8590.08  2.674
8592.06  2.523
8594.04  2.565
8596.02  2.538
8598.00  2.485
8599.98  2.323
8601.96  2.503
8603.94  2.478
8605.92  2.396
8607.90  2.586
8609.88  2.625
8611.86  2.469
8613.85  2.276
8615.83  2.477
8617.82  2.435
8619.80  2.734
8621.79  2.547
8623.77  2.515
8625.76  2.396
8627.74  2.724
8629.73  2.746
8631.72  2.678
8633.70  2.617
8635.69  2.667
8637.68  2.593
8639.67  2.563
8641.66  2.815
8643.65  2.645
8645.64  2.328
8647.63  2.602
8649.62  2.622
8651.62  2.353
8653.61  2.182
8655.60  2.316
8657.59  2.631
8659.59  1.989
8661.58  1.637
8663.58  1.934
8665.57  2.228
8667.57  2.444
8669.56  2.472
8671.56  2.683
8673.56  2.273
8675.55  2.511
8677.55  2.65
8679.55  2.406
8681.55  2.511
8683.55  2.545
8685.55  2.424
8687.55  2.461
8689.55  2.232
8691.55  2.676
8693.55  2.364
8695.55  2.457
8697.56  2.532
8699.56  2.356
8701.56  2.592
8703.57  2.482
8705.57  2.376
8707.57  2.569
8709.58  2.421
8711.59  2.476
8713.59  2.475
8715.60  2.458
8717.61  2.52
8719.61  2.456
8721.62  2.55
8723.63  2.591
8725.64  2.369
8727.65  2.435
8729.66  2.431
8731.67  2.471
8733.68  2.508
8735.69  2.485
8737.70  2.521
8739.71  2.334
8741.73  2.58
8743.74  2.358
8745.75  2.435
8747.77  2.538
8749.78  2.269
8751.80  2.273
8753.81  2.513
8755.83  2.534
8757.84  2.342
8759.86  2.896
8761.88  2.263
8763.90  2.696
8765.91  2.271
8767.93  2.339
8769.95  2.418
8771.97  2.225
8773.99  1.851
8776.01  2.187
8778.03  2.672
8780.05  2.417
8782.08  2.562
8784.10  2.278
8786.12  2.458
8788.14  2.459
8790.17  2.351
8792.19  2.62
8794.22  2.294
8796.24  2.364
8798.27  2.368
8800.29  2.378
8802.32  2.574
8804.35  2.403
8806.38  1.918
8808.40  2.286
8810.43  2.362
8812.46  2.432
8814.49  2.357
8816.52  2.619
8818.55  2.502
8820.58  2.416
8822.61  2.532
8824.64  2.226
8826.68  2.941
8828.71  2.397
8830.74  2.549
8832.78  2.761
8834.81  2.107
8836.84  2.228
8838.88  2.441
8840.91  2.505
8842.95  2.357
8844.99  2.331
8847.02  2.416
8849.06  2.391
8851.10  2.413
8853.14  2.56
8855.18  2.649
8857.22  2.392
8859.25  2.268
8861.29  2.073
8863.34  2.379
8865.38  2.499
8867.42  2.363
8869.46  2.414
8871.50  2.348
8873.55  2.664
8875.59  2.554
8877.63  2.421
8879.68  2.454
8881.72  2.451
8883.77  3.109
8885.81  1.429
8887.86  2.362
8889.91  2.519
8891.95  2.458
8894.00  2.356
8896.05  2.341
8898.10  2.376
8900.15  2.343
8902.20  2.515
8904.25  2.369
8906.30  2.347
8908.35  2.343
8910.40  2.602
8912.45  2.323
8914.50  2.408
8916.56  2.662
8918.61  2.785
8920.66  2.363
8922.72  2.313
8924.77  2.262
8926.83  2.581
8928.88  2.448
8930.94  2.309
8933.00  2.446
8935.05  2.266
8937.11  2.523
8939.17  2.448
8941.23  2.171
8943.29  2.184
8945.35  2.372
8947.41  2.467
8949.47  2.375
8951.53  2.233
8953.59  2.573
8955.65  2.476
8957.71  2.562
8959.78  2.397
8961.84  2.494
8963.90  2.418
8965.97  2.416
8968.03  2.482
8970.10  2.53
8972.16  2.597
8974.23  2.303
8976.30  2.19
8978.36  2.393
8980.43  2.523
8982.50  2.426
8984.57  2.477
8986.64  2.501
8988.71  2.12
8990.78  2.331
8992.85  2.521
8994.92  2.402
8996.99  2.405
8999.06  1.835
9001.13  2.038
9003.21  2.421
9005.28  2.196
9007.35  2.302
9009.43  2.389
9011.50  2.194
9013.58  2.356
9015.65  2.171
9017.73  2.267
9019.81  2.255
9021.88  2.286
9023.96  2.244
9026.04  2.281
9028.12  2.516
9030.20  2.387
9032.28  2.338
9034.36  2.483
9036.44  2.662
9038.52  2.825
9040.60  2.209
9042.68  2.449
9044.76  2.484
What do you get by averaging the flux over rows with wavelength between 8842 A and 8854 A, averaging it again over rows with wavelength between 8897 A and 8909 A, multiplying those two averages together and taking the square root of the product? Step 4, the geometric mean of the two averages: 2.40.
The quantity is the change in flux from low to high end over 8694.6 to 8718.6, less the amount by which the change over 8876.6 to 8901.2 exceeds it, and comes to 0.20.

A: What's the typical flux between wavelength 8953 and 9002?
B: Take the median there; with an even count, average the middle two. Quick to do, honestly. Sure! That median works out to 2.42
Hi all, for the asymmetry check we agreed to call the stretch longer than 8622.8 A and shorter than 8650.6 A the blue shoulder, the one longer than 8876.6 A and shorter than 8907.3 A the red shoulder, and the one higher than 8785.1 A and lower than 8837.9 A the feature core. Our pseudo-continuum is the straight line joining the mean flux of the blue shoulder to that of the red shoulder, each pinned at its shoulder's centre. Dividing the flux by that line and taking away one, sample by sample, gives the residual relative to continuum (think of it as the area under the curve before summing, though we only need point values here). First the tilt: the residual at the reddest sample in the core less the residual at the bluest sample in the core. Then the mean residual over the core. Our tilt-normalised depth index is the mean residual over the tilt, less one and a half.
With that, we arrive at -1.3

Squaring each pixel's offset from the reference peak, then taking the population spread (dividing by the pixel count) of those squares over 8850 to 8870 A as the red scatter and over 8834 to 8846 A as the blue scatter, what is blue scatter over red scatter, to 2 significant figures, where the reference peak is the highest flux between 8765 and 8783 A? 1.0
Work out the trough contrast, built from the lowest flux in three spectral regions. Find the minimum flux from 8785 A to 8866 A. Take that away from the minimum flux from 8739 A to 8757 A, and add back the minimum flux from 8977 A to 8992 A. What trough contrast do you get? 2.5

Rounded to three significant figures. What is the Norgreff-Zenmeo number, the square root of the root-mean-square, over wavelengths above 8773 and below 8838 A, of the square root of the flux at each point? 1.24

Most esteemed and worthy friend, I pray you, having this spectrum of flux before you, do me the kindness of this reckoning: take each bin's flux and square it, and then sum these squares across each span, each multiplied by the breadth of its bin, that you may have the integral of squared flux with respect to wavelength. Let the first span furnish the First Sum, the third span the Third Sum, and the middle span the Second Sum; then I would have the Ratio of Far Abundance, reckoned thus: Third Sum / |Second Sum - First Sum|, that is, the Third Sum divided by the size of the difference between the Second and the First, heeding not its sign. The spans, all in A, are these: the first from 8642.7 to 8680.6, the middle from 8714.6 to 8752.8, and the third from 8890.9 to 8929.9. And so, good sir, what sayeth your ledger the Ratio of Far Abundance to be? 15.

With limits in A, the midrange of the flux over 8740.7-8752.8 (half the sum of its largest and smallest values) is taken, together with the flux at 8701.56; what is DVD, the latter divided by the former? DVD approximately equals 1.07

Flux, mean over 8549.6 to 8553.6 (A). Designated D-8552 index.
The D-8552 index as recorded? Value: 2.51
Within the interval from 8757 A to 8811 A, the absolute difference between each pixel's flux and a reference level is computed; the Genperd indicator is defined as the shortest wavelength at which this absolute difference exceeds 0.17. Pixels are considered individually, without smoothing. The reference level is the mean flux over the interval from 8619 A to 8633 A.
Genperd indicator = 8757.84 A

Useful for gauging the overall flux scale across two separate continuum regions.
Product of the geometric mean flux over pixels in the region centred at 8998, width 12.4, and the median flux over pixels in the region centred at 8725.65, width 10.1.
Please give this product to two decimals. 5.49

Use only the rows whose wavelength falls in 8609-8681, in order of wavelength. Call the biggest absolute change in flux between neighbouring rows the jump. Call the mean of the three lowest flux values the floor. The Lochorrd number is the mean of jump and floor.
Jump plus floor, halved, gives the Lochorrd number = 1.25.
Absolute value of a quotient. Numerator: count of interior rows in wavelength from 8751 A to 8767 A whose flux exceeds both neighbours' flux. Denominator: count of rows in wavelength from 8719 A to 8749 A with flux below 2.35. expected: 3.0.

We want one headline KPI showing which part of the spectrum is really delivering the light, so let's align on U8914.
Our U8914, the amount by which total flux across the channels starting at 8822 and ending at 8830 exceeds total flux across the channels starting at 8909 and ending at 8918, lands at 0.10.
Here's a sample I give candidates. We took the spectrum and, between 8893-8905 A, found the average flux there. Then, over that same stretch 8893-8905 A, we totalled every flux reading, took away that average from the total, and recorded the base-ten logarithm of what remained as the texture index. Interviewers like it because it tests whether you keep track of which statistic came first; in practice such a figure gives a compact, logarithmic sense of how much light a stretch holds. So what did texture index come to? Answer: 1.08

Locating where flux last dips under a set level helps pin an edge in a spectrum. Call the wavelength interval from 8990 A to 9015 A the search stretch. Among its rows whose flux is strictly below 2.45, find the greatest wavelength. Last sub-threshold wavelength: 9013.58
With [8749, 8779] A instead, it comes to 8776.01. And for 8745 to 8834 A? 8828.71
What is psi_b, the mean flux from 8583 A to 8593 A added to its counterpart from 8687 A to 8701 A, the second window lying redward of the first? 5.0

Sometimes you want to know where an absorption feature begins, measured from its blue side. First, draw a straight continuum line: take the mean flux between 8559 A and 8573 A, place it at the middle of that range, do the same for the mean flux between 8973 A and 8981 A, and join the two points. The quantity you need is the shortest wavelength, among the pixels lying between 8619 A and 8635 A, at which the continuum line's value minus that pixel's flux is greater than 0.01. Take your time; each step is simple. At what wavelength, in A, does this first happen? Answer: 8625.76 A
